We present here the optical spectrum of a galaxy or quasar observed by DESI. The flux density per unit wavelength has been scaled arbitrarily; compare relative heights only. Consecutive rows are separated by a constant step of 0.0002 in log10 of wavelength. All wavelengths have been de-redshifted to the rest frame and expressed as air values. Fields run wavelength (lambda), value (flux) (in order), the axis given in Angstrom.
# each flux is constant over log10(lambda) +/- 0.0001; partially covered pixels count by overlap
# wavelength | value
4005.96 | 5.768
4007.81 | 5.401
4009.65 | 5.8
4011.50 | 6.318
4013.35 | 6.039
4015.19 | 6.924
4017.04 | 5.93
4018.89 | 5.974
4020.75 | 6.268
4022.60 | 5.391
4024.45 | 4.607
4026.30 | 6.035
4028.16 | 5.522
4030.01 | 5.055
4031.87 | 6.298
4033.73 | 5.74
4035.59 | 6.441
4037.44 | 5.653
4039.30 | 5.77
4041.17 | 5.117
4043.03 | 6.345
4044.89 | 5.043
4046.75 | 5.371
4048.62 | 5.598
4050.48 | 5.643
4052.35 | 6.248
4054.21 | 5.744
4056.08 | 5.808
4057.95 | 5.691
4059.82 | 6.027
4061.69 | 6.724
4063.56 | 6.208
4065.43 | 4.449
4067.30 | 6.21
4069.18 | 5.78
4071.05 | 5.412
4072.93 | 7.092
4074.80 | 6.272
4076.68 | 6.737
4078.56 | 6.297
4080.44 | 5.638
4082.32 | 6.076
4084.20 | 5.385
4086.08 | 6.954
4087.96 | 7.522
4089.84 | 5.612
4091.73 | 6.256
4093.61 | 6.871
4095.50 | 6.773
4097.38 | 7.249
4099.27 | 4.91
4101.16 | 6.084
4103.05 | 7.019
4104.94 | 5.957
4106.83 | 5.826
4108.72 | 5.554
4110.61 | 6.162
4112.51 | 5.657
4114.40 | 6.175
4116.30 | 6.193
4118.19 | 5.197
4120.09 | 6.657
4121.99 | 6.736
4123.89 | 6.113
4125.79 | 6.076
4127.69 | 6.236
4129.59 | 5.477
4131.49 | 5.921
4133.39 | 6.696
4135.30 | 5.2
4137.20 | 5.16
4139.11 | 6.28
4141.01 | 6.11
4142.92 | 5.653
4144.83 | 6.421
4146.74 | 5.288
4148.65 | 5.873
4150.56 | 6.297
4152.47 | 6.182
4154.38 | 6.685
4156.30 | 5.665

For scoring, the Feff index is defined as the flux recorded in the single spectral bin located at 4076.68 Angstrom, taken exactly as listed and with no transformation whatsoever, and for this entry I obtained 6.737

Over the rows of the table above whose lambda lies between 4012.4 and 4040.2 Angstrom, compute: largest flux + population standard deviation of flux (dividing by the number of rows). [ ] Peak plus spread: 7.5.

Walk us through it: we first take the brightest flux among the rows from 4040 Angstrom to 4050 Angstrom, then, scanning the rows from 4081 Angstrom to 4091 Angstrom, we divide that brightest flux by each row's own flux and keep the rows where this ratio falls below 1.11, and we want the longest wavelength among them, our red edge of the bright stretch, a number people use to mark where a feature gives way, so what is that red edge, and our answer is 4087.96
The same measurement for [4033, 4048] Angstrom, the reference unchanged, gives 4043.03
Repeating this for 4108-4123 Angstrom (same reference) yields 4121.99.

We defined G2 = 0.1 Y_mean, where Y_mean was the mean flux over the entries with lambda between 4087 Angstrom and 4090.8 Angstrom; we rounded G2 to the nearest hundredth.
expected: 0.66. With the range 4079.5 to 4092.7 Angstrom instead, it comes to 0.62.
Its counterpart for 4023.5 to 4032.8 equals 0.55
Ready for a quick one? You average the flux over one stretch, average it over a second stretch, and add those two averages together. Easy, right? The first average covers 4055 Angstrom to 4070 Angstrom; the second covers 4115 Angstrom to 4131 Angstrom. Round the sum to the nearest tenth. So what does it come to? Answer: 11.9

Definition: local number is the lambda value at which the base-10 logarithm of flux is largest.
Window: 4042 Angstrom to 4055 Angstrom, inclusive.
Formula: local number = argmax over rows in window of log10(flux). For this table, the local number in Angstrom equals 4043.03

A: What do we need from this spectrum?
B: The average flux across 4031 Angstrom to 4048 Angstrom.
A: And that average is 5.75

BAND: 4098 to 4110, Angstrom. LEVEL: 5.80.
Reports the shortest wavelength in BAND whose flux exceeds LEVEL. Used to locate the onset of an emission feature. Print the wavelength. 4101.16 Angstrom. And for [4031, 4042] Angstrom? 4031.87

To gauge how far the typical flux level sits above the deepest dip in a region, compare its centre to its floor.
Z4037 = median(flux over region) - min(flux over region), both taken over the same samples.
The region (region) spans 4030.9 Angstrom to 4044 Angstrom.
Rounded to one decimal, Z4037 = 0.7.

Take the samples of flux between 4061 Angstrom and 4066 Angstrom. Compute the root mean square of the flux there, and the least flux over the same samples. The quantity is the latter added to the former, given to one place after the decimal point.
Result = 10.3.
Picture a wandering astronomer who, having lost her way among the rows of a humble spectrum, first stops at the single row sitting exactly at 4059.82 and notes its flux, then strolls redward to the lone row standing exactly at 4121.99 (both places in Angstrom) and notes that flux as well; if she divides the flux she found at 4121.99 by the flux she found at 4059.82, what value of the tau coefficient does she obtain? 1.12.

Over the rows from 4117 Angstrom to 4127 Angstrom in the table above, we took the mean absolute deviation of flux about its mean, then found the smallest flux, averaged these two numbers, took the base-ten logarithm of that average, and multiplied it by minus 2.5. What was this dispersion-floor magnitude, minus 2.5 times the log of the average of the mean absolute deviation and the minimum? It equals -1.12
